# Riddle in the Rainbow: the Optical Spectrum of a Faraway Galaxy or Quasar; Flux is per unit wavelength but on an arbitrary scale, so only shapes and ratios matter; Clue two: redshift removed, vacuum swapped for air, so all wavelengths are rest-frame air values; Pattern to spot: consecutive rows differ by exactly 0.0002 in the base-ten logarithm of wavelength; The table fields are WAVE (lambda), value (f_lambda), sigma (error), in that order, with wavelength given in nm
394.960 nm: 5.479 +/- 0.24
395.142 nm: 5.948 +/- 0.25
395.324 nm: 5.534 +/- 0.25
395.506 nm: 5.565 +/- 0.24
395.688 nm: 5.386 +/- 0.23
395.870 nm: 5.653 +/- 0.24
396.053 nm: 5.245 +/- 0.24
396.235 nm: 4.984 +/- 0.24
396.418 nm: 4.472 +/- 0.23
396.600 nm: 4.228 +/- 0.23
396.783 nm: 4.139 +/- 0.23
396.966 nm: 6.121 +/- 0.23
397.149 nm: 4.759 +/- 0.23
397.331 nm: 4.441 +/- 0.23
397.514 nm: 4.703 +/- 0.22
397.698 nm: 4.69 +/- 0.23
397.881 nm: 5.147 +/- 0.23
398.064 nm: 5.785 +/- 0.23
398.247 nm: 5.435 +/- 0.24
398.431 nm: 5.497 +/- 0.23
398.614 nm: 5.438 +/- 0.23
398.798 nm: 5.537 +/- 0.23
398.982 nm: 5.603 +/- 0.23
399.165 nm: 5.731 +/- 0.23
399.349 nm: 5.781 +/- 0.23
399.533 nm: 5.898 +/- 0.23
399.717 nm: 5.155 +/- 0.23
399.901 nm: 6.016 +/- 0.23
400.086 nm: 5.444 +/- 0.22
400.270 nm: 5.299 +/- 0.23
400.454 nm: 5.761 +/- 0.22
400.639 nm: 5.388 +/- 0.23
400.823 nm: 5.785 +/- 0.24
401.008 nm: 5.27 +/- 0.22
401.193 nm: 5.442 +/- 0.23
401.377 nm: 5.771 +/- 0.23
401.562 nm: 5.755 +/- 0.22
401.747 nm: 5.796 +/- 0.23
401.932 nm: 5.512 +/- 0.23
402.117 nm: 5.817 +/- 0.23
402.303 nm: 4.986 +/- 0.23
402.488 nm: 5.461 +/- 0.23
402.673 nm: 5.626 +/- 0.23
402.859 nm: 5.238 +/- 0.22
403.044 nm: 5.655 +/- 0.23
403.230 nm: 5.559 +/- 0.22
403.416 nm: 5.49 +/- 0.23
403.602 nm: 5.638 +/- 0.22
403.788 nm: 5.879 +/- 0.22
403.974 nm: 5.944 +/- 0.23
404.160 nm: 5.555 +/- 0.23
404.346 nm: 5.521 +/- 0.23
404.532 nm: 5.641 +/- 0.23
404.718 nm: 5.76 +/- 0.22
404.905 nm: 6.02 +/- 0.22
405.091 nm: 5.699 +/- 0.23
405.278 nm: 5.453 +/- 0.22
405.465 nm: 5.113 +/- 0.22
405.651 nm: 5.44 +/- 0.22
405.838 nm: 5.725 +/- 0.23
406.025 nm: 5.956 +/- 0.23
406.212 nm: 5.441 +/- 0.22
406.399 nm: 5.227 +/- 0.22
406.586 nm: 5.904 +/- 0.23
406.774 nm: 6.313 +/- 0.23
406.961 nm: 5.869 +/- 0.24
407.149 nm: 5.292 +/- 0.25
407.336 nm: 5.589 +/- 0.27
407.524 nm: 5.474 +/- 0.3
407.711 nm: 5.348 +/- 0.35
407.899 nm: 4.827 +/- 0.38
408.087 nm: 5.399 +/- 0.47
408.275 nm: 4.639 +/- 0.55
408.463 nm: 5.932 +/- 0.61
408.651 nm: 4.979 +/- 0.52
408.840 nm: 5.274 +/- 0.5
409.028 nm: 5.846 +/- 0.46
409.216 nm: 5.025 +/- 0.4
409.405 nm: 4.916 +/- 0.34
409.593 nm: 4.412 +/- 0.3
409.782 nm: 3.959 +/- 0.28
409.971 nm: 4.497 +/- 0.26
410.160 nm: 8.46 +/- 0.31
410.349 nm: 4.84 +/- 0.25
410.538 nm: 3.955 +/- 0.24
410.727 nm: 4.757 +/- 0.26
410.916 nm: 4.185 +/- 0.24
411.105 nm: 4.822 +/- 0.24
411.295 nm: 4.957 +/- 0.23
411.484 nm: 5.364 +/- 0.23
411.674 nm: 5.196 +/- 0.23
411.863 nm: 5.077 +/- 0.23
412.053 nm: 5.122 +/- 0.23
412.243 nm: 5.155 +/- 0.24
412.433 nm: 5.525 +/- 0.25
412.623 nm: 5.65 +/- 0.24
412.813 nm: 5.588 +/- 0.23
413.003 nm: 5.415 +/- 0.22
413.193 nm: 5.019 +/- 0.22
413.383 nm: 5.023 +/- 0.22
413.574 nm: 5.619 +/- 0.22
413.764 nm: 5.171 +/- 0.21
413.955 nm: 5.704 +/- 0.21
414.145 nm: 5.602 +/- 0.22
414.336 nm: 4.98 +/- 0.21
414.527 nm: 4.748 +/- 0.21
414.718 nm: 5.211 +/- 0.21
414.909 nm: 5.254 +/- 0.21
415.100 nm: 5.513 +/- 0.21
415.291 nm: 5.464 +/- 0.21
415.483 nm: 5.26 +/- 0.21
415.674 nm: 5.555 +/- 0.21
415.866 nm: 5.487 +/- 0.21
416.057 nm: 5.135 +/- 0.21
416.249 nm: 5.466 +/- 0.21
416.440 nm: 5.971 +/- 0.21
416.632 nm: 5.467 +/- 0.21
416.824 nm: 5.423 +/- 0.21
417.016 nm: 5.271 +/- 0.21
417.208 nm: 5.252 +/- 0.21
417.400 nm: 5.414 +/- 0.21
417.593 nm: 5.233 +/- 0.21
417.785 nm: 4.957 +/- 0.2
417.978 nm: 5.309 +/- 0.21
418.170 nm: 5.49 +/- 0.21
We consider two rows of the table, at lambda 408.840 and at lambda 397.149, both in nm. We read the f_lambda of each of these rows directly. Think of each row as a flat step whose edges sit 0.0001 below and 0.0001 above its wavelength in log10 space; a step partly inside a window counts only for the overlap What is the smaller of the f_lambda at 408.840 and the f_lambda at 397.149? 4.76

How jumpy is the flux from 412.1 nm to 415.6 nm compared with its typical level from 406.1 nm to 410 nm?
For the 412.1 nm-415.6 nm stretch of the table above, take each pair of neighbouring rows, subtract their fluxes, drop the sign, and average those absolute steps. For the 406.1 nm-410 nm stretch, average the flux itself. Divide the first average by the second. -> 0.052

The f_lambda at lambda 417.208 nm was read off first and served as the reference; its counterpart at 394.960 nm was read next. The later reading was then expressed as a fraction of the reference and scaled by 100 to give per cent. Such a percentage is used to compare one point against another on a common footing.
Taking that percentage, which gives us 104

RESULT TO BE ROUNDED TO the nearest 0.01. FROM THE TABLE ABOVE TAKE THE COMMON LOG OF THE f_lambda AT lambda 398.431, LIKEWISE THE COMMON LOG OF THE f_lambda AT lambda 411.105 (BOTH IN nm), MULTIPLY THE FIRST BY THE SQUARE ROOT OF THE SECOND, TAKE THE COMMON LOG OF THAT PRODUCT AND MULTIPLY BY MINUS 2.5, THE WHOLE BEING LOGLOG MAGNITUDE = 0.53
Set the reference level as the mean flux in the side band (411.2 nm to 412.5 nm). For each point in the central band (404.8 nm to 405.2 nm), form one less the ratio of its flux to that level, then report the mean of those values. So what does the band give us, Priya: -0.13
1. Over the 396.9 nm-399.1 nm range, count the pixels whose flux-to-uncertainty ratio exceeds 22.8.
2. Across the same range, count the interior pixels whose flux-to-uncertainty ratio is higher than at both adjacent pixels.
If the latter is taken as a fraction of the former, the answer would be 0.50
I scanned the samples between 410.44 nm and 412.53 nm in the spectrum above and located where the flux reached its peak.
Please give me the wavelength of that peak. 412.433 nm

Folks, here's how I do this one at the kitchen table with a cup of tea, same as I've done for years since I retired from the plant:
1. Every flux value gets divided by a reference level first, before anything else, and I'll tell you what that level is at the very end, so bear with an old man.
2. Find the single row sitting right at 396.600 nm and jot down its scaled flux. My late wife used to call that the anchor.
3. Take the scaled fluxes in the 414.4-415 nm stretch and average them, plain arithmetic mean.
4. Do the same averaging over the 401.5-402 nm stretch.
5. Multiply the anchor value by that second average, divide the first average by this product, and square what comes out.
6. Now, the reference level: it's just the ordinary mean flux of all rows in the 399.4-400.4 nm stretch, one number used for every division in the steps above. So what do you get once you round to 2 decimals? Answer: 1.38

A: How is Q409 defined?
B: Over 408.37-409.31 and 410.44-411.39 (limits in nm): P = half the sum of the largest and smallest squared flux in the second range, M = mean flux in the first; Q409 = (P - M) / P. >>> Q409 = 0.731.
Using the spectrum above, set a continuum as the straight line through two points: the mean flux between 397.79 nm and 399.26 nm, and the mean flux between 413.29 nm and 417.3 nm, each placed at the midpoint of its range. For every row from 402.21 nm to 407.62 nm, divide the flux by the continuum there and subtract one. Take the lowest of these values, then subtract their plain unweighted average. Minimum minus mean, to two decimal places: -0.12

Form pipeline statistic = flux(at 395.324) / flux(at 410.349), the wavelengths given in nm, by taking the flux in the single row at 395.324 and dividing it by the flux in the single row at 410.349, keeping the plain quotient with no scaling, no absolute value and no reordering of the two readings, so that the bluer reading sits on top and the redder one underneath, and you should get 1.14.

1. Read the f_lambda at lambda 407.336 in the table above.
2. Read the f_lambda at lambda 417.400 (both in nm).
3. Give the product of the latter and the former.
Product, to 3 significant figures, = 30.3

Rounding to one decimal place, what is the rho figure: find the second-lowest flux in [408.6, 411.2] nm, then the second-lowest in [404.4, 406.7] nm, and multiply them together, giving 20.7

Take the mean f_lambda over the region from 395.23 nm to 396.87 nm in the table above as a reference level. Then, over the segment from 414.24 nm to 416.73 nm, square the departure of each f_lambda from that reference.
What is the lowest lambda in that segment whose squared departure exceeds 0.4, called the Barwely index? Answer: 416.440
